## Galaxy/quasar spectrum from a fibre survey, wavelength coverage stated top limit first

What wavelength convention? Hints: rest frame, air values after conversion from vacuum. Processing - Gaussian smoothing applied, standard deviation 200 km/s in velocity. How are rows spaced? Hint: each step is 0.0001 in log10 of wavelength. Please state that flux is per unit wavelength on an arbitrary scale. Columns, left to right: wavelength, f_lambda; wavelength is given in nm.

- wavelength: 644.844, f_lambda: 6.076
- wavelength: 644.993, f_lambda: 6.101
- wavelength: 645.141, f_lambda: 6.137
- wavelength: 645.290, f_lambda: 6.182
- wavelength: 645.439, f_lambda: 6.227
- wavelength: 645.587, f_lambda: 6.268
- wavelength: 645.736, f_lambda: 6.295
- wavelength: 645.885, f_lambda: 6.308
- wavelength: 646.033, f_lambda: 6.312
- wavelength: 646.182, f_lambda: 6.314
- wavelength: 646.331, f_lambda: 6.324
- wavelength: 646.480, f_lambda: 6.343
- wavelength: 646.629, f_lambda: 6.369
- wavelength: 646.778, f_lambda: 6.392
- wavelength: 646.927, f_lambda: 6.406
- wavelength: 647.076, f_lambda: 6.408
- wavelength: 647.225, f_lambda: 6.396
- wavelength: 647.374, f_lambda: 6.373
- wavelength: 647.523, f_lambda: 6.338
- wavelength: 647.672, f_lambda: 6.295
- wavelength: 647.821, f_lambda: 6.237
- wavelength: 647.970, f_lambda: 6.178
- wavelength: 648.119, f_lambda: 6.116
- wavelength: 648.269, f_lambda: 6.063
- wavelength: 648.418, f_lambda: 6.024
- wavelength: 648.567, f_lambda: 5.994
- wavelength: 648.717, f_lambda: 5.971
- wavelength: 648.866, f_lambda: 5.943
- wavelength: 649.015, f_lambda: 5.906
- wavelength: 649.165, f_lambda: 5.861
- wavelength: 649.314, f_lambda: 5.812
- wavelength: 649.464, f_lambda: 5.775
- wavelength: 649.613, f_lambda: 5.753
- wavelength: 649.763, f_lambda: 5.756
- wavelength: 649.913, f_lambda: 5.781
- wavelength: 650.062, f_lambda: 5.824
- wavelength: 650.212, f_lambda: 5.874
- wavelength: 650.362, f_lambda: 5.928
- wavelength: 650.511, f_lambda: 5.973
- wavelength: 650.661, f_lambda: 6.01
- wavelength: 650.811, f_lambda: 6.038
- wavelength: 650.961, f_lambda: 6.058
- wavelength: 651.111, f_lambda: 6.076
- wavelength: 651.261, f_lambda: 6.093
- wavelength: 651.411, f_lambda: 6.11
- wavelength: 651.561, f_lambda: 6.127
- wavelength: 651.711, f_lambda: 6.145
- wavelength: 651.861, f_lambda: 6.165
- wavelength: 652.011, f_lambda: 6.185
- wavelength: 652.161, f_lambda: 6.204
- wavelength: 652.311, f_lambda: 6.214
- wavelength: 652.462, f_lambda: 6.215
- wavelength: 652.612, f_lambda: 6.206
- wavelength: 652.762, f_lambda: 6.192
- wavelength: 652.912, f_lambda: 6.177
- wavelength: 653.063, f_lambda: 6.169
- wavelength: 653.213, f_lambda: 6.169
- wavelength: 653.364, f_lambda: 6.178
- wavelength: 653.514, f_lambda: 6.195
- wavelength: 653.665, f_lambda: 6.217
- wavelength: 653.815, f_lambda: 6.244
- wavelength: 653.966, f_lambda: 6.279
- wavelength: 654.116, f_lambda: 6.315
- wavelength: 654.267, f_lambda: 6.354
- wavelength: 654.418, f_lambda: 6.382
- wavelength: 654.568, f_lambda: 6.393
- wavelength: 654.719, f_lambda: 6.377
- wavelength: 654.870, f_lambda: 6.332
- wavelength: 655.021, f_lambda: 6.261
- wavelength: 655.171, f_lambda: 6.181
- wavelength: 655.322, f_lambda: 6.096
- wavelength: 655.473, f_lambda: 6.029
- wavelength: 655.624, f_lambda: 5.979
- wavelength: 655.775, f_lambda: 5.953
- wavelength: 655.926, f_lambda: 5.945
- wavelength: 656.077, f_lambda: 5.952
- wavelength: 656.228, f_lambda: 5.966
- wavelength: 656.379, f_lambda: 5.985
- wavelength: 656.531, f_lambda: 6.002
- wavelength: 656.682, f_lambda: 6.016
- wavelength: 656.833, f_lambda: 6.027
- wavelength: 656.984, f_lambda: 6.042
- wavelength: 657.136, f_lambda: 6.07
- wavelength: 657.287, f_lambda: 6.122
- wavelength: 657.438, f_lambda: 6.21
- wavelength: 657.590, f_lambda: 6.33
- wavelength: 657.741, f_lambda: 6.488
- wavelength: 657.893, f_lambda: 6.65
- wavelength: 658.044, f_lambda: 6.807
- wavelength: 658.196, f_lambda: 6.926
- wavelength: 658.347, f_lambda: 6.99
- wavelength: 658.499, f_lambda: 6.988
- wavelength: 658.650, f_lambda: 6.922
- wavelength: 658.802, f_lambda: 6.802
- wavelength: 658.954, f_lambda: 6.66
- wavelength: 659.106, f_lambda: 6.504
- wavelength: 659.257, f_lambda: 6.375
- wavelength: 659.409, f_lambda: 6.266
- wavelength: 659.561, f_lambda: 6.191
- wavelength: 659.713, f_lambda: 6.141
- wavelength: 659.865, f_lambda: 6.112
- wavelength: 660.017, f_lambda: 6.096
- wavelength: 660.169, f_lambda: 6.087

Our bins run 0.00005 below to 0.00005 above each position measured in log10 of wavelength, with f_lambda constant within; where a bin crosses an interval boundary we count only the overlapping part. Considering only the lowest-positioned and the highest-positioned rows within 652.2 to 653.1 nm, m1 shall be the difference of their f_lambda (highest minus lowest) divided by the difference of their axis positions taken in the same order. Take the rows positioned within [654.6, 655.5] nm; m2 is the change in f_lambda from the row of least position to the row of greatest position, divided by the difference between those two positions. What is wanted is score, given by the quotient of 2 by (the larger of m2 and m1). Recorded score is -33.4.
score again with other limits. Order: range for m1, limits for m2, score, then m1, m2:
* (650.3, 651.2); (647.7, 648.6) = 10.1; 0.20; -0.3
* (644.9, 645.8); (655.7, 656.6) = 7.7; 0.26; 0.1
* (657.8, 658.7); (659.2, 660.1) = 5.6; 0.36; -0.4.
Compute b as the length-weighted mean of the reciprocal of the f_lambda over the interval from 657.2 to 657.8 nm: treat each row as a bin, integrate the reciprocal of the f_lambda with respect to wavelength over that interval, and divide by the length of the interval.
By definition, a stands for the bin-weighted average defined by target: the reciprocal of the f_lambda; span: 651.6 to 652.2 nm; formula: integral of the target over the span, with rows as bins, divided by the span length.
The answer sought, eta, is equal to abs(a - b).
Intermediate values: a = 0.162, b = 0.160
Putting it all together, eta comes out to 0.0027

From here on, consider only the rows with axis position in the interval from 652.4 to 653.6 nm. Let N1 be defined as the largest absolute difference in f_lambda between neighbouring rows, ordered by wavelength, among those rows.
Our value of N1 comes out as 0.02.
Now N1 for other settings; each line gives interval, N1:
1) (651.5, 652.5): 0.02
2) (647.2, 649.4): 0.06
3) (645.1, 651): 0.06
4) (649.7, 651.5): 0.05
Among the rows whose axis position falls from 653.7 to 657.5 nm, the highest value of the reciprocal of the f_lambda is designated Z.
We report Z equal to 0.168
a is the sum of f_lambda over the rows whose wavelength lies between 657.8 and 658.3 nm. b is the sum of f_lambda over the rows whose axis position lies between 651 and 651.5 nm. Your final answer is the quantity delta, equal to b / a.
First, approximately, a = 20.4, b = 18.28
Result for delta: 0.90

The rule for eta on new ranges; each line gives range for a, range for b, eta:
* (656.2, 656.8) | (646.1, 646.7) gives 0.0091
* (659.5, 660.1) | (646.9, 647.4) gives 0.0067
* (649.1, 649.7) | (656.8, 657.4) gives 0.0079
